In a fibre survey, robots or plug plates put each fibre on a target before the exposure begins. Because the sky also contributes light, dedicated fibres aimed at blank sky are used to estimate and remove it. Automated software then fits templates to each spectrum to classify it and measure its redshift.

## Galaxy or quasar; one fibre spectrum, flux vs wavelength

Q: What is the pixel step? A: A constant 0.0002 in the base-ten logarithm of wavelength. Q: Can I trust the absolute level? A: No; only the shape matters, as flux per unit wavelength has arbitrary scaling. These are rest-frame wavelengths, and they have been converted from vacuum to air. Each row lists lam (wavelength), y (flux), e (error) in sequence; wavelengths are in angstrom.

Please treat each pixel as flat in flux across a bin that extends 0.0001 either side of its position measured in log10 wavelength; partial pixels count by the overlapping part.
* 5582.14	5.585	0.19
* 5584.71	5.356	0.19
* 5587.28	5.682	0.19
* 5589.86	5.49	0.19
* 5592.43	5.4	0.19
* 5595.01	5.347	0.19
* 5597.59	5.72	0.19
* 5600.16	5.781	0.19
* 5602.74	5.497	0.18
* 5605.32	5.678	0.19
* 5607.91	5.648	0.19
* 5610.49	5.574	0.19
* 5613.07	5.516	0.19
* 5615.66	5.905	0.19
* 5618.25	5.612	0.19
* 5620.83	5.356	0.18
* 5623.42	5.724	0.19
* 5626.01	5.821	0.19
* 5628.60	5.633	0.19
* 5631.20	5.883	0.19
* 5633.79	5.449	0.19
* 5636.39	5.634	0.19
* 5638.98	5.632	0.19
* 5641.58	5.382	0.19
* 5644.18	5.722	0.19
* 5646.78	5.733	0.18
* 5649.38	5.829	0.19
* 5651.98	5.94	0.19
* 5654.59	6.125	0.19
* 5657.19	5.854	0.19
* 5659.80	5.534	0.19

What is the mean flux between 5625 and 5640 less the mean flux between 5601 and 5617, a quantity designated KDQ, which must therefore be 0.04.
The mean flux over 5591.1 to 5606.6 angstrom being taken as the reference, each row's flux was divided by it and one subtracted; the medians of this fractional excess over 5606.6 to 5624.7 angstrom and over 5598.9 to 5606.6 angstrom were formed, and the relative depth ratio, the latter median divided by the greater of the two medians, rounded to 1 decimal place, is 1.0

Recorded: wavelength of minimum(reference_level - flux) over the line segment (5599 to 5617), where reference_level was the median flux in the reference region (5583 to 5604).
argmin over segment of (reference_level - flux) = 5615.66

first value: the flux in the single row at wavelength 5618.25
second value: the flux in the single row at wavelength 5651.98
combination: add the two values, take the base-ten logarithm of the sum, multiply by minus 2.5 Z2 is -2.66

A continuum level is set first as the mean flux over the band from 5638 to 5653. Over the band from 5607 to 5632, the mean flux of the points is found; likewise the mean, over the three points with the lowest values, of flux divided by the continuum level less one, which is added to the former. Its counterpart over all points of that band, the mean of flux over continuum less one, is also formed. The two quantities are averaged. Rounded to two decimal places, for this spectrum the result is 2.81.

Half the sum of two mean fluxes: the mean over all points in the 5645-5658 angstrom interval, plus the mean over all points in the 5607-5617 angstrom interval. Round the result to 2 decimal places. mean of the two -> 5.78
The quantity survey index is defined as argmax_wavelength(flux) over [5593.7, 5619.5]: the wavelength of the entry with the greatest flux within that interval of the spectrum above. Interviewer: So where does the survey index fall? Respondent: 5615.66 angstrom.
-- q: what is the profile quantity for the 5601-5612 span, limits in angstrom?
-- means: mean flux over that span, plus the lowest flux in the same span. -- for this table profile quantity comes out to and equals 11.1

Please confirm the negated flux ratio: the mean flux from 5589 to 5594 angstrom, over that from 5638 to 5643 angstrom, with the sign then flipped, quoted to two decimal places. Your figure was -0.99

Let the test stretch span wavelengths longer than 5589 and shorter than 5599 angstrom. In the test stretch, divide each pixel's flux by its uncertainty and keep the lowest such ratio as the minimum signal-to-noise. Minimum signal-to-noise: 28.1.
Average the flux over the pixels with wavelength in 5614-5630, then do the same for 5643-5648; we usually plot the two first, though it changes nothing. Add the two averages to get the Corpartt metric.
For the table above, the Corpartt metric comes 11.4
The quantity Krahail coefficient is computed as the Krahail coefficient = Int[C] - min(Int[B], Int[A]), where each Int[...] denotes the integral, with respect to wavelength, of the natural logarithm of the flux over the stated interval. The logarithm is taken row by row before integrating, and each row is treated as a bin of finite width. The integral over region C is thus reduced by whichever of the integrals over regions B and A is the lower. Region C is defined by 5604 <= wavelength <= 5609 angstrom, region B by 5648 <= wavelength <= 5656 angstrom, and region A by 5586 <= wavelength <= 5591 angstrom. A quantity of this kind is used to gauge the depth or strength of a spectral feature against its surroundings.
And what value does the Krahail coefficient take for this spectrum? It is 0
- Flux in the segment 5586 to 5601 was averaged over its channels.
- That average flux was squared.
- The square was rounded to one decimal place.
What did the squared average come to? 31.0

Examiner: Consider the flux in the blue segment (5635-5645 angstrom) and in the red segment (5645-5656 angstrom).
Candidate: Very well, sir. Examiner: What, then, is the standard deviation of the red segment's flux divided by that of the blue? 1.15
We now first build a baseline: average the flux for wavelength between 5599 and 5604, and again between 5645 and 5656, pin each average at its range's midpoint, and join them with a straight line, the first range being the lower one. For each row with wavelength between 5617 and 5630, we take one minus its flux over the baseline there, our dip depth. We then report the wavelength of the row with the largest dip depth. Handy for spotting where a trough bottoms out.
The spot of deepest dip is 5620.83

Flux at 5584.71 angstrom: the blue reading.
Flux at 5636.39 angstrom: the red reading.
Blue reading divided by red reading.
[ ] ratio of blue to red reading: 0.95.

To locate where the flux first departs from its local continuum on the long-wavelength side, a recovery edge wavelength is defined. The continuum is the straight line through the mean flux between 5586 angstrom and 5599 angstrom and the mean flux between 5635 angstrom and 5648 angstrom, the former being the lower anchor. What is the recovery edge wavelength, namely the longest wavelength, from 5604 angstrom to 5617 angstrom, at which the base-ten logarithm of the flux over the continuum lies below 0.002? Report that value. 5613.07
